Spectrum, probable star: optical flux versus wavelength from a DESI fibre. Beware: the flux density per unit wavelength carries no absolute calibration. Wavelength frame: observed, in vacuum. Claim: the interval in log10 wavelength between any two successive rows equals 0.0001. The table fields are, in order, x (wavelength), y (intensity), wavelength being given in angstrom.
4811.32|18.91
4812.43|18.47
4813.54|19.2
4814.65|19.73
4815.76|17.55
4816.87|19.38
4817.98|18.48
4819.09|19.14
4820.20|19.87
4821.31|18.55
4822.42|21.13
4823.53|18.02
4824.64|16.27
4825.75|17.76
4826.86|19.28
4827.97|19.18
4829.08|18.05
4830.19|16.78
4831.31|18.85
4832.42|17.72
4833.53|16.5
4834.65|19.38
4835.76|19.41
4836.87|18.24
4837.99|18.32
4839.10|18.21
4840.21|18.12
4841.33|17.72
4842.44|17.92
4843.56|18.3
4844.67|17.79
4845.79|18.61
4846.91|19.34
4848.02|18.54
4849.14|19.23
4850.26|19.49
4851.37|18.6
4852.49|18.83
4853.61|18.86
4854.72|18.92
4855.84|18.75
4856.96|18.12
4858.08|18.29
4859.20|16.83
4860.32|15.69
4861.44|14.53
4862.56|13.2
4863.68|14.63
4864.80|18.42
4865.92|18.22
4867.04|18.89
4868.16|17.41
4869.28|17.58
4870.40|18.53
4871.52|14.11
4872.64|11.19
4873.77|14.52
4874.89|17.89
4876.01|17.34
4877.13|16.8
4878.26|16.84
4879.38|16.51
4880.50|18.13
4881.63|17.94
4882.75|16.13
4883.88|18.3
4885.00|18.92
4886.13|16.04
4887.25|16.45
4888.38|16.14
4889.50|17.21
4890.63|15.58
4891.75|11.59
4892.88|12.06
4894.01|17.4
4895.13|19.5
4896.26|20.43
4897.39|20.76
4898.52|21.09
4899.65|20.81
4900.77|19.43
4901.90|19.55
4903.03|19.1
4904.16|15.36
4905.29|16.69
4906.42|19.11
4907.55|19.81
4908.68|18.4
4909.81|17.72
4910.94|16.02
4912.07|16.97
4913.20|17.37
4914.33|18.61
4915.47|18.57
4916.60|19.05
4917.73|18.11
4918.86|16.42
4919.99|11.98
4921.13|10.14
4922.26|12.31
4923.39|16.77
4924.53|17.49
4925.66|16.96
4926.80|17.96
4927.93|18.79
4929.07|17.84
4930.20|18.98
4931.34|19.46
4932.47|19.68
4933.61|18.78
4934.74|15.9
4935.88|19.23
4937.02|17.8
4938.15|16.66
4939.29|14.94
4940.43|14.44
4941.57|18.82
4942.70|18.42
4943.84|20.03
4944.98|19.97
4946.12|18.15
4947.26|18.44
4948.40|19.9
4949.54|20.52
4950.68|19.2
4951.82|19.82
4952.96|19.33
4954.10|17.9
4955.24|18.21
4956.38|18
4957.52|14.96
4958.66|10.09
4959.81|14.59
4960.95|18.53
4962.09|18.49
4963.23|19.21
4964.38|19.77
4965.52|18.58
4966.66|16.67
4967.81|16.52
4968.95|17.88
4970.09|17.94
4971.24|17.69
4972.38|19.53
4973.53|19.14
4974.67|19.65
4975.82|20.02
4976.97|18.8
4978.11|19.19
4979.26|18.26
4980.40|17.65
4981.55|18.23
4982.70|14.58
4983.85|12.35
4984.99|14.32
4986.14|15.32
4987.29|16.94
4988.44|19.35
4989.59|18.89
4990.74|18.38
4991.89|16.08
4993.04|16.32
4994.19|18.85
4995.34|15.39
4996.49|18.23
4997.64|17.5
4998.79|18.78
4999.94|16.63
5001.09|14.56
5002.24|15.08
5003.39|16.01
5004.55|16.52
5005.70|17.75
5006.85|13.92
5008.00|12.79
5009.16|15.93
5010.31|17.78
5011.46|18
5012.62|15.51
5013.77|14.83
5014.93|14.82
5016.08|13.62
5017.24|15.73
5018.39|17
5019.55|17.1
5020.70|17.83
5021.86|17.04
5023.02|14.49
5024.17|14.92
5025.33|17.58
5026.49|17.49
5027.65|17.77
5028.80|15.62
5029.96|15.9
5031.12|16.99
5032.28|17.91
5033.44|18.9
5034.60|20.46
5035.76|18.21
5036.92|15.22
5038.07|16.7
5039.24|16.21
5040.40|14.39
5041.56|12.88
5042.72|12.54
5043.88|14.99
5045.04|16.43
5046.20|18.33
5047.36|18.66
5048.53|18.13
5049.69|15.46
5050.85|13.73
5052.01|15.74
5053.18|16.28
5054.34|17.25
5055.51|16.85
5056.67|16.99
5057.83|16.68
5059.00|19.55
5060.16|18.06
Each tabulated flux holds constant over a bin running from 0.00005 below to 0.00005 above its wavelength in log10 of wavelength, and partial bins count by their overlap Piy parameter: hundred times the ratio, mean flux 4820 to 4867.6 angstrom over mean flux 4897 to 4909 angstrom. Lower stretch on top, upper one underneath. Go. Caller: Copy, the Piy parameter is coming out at 95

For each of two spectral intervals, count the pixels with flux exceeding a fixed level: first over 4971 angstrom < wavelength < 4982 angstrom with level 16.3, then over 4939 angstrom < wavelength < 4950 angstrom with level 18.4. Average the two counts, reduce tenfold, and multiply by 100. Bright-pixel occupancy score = 85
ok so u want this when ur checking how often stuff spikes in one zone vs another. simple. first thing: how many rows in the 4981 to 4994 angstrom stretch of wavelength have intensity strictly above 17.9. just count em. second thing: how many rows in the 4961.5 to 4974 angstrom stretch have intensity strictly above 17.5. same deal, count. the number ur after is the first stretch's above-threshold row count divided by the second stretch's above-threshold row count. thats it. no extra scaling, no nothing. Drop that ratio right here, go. 0.44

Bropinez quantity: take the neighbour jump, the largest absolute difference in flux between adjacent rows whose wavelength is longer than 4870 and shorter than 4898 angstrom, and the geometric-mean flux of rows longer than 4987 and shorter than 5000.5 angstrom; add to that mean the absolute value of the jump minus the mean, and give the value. 29.8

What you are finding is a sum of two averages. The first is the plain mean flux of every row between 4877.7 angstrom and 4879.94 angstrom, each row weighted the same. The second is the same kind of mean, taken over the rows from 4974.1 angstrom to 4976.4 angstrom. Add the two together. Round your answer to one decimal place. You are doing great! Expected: 36.5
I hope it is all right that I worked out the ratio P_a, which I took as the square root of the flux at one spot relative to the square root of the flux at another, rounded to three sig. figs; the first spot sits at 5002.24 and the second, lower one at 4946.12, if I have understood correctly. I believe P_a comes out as 0.912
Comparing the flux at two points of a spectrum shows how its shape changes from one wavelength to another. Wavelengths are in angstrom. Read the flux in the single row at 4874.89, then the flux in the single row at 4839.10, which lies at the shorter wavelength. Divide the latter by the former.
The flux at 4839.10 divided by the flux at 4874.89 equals 1.02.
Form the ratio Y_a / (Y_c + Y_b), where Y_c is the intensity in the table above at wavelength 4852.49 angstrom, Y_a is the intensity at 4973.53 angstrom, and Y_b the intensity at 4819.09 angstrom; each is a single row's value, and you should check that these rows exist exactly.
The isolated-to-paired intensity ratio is 0.50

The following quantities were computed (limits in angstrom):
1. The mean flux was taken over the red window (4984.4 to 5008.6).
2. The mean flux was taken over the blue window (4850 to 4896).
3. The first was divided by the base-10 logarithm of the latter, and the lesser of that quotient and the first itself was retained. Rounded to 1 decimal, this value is 13.5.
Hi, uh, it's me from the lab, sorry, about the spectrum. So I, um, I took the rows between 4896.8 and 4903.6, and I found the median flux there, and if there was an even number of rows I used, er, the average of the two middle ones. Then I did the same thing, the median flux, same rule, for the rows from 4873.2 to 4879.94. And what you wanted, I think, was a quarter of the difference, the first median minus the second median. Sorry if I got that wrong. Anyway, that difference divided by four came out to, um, 0.83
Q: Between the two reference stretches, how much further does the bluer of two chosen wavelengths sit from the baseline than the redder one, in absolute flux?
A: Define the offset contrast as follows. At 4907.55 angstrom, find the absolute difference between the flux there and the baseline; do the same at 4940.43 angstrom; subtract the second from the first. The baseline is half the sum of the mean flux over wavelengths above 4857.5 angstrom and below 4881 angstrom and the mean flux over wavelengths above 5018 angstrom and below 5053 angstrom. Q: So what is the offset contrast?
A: 1.3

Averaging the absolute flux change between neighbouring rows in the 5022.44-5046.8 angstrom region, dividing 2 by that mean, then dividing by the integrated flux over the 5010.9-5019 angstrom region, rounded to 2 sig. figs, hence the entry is 0.012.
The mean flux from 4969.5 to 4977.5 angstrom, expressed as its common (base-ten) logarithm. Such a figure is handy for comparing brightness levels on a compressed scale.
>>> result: 1.278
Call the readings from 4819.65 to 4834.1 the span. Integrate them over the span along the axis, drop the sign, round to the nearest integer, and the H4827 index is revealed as 264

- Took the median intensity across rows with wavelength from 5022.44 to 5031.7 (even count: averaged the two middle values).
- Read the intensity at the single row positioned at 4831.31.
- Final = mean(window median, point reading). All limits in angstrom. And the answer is 17.6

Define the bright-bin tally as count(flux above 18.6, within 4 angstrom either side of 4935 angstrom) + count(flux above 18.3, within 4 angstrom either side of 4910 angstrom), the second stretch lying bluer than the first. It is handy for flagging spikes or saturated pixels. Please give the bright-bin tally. 7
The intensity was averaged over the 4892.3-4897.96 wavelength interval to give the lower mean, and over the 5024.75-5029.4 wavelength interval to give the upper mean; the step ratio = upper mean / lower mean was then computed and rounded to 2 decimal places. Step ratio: 0.95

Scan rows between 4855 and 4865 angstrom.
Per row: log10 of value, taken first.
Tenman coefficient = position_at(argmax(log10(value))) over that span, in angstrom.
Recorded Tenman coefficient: 4855.84 angstrom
